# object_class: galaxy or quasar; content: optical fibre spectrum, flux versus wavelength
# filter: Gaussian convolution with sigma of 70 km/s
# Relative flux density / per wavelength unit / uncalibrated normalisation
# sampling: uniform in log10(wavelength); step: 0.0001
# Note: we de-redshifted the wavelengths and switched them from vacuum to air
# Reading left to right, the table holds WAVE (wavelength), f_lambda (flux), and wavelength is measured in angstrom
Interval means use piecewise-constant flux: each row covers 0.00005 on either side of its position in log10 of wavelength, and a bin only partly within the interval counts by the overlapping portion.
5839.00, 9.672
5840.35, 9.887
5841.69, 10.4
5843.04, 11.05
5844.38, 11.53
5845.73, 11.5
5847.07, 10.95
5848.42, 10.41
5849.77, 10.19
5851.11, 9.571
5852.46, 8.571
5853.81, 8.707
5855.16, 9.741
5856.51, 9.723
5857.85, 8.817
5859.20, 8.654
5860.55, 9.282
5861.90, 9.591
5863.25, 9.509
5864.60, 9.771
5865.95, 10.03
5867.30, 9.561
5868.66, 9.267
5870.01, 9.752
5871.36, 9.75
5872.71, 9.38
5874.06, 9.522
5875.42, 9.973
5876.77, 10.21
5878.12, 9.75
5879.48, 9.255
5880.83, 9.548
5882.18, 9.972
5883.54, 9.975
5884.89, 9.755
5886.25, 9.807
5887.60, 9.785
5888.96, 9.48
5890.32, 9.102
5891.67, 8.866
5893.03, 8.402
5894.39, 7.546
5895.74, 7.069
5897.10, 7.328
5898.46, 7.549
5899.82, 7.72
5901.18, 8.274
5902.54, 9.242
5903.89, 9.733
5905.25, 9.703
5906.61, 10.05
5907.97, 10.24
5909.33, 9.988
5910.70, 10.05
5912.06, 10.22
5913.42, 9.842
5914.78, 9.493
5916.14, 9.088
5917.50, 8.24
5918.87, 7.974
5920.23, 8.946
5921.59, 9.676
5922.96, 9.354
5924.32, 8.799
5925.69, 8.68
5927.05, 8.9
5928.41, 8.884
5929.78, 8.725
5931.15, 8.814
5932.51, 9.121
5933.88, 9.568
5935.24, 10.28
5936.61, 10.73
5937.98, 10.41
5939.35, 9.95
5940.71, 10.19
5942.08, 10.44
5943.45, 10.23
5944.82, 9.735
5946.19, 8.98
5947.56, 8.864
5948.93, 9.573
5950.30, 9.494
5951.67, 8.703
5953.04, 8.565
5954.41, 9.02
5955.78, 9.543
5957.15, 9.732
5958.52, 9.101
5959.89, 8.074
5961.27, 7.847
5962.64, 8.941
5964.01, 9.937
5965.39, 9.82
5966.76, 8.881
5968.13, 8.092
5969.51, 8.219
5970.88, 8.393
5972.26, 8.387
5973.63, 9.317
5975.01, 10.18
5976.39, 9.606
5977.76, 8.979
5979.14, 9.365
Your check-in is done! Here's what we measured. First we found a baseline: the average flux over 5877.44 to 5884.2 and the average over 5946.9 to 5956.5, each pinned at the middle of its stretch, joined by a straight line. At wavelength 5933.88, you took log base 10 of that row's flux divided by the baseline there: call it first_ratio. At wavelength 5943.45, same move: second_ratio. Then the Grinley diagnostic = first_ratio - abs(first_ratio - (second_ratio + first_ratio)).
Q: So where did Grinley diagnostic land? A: -0.0328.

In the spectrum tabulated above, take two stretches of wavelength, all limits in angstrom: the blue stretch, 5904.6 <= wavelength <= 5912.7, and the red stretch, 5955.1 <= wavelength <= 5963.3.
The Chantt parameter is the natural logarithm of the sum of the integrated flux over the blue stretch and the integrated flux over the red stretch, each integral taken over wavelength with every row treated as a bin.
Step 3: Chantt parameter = 5.04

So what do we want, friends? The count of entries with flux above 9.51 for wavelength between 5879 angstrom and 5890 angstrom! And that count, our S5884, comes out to 6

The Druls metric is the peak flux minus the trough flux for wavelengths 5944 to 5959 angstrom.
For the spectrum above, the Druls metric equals 1.2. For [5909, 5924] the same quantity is 2.2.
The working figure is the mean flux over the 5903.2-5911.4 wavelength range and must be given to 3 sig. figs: 9.96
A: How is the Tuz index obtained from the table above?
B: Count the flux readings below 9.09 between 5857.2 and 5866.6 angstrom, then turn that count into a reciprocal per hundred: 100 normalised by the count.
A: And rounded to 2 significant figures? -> 50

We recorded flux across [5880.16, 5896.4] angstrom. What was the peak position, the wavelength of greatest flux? 5883.54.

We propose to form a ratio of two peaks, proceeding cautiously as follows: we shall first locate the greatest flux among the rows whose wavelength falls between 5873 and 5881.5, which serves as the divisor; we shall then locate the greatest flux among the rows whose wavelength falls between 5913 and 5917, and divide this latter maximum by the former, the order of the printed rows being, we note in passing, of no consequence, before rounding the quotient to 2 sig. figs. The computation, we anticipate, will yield 0.96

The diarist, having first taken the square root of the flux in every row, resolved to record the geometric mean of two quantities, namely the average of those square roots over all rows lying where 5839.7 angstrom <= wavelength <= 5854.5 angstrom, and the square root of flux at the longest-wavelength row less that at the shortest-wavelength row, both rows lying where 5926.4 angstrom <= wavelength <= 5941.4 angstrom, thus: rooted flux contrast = 0.82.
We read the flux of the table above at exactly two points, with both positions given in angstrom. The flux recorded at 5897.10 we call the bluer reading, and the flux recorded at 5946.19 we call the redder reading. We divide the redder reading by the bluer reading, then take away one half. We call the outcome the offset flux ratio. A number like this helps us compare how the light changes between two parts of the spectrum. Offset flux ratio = 0.73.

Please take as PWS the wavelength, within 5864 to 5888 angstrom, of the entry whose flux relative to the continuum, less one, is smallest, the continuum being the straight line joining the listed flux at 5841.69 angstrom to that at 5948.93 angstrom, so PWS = 5868.66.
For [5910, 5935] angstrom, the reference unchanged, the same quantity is 5918.87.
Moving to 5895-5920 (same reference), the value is 5895.74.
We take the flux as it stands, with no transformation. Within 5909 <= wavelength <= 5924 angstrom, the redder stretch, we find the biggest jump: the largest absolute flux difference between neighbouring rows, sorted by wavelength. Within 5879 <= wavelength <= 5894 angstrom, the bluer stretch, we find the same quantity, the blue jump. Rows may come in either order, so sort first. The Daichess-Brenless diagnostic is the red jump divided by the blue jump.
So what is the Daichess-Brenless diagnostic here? 2.1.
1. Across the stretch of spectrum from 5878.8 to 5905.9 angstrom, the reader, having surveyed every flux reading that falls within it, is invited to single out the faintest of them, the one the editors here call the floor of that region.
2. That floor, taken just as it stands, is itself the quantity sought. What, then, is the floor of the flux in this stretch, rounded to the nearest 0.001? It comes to 7.069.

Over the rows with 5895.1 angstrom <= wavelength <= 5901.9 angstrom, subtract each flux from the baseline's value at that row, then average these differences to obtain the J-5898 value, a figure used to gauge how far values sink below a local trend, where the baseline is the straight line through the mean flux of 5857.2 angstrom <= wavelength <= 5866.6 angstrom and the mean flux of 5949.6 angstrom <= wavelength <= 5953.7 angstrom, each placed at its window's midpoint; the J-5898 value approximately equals 1.6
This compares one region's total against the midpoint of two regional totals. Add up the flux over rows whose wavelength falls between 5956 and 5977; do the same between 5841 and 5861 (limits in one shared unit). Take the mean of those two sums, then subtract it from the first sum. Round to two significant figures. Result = -7.3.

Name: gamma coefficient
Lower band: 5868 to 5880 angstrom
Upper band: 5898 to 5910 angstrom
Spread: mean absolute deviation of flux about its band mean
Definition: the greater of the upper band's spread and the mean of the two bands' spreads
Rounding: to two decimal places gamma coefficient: 0.88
